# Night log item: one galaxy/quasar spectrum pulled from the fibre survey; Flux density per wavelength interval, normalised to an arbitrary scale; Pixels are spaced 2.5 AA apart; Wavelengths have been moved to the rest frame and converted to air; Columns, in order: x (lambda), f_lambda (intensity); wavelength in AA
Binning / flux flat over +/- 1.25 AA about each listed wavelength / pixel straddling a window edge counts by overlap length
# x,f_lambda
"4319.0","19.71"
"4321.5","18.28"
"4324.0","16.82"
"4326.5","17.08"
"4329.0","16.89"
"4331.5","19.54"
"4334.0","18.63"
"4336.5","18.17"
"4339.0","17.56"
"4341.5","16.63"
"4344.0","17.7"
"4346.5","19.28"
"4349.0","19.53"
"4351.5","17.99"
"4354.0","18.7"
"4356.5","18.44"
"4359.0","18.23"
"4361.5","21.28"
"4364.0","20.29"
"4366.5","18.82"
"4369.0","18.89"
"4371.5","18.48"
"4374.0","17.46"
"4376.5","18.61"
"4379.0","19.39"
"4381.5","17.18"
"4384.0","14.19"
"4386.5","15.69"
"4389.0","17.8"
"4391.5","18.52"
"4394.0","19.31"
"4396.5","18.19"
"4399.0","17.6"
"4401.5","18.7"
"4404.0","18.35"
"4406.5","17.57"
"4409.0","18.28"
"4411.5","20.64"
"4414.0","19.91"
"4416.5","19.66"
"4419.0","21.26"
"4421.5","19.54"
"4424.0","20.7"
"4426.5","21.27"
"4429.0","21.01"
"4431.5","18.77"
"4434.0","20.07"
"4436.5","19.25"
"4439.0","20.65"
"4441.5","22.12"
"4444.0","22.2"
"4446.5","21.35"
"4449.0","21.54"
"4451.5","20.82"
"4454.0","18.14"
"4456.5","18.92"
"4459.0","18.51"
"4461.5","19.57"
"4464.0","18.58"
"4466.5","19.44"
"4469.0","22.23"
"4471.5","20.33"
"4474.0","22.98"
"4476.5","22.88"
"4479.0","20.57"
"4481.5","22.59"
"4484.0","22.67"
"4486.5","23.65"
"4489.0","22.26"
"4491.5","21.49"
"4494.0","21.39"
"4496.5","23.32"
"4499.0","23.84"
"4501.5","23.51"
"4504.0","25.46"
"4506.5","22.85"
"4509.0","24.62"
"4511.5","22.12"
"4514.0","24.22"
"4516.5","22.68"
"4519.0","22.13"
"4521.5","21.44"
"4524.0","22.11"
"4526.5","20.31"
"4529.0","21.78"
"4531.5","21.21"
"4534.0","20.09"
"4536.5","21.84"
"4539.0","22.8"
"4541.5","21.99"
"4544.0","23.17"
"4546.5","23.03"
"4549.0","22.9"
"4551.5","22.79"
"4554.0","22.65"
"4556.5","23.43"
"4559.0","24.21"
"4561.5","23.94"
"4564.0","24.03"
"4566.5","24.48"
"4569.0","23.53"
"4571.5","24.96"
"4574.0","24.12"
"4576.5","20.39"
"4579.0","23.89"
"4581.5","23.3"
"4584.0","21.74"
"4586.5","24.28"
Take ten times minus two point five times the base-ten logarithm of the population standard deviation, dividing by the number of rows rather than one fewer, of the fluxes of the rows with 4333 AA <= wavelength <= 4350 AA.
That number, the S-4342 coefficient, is 0.6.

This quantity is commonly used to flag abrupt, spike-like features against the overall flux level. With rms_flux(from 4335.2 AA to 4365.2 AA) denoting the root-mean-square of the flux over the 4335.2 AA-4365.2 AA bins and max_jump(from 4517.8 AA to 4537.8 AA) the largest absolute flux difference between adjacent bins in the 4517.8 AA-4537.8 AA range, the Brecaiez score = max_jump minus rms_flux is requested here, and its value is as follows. -16.9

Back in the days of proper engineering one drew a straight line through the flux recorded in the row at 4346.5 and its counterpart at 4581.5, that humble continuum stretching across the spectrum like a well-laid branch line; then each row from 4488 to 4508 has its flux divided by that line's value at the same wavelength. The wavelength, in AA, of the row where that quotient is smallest 4494.0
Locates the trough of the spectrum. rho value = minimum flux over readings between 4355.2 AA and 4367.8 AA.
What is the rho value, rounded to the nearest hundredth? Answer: 18.23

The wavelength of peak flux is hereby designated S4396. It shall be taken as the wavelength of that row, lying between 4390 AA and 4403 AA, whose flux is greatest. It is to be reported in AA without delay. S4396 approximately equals 4394.0 AA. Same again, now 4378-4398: 4379.0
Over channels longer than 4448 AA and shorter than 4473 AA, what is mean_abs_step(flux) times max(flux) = 30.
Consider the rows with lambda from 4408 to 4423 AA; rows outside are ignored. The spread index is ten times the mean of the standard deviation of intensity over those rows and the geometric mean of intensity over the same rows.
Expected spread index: 104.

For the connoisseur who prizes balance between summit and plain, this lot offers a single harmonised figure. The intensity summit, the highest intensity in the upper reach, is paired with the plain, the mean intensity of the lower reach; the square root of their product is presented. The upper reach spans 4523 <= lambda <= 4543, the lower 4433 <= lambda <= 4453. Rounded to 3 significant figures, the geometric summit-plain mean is 21.9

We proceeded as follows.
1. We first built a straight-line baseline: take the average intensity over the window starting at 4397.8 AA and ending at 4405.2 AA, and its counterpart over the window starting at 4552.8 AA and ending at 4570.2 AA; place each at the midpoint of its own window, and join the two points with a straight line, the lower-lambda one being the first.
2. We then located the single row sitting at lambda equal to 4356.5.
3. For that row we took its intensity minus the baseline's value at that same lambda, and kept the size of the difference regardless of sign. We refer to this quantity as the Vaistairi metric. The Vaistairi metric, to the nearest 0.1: 1.8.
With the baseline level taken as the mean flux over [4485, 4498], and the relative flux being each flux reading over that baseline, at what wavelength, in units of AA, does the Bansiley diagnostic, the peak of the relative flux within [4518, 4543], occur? 4539.0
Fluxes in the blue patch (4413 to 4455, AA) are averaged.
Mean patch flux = 20.5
